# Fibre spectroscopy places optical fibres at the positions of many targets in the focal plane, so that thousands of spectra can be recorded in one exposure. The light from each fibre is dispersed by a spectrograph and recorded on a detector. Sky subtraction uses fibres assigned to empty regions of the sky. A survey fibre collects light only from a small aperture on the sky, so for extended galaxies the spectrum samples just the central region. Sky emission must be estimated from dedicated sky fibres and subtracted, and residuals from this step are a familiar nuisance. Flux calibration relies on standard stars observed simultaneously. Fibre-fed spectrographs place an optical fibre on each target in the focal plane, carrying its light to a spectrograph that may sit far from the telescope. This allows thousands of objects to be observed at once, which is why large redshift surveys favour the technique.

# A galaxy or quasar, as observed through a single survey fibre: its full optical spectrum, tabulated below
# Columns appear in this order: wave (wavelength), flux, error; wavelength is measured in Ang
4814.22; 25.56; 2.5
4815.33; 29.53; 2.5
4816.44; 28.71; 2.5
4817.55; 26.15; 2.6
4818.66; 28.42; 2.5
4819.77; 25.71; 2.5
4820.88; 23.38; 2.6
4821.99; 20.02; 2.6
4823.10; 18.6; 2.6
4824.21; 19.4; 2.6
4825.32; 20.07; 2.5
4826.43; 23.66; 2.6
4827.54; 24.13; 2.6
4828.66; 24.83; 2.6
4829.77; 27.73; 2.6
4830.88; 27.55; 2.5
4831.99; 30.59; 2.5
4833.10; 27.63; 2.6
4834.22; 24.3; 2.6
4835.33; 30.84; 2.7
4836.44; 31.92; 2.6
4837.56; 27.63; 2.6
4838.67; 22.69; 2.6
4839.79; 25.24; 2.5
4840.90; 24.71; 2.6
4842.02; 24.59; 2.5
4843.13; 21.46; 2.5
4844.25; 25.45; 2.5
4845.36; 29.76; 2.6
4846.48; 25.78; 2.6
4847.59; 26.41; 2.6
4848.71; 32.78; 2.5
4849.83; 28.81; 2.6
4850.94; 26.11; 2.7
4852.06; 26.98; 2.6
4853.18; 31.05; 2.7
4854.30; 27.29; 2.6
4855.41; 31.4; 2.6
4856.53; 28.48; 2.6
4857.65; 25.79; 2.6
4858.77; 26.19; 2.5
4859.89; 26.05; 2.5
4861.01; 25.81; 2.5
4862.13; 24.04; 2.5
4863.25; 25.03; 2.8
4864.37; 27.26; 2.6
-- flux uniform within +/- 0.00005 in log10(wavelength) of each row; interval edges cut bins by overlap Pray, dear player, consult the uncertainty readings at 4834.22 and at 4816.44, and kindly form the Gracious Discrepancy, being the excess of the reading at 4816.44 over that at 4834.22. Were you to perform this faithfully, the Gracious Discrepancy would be -0.10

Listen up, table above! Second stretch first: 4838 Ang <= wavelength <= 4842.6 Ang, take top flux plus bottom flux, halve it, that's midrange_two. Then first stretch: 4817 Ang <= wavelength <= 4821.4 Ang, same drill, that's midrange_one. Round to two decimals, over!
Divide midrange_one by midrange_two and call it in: 1.08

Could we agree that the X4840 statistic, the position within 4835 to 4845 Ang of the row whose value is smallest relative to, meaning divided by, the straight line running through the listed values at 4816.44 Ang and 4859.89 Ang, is 4843.13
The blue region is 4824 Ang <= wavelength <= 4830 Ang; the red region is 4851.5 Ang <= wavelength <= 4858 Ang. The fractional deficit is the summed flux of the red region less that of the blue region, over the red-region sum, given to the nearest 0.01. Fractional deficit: 0.18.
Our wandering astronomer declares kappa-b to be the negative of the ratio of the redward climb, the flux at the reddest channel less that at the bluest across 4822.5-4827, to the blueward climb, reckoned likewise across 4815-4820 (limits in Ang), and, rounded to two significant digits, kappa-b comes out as 1.3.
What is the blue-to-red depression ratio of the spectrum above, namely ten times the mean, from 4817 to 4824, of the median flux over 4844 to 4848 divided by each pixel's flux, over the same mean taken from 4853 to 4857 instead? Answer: 13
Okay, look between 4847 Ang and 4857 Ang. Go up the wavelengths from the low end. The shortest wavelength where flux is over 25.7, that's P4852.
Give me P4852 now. 4847.59 Ang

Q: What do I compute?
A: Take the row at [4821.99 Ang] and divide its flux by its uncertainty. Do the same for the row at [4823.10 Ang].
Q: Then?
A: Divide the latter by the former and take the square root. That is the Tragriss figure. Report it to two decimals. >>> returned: 0.96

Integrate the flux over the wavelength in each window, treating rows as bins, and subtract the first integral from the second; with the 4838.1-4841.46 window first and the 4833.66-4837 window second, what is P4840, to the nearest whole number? 16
